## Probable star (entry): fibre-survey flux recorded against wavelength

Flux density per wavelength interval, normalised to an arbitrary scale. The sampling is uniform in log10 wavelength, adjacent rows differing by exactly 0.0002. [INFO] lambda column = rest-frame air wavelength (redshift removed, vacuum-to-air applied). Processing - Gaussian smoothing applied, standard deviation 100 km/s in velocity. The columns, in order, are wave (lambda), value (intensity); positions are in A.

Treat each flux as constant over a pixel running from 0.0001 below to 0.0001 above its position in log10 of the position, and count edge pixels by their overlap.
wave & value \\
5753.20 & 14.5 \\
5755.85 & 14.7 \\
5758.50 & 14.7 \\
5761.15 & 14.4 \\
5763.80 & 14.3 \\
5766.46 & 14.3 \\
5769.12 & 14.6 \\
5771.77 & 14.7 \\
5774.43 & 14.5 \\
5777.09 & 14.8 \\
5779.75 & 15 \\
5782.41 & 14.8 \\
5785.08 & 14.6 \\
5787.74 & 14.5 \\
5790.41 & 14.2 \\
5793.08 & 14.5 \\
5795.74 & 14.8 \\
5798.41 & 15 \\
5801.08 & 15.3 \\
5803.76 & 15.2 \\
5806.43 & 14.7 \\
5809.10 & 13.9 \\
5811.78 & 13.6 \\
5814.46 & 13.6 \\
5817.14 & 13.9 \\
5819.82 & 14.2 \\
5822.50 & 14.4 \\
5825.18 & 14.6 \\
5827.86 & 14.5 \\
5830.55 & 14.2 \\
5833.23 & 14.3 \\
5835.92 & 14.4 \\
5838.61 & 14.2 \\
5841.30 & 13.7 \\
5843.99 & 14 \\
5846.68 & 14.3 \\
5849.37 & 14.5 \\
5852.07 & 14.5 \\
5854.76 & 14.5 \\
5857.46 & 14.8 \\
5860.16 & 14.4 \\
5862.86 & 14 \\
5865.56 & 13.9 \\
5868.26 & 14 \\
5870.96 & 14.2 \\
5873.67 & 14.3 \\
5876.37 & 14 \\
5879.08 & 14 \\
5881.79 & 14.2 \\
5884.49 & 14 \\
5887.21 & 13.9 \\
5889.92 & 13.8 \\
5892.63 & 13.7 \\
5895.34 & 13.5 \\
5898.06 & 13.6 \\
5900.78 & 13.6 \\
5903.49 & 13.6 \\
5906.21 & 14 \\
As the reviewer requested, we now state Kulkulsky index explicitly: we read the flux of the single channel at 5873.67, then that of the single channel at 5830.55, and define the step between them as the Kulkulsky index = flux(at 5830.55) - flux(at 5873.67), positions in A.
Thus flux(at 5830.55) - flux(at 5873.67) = -0.1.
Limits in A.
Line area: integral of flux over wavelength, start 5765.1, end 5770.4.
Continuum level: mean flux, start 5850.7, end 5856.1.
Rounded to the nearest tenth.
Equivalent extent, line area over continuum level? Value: 5.3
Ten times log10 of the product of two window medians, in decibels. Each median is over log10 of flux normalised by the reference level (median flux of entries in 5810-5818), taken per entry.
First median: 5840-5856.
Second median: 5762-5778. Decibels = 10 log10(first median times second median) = -31.4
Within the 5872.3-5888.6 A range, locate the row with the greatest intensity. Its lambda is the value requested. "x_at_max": 5873.67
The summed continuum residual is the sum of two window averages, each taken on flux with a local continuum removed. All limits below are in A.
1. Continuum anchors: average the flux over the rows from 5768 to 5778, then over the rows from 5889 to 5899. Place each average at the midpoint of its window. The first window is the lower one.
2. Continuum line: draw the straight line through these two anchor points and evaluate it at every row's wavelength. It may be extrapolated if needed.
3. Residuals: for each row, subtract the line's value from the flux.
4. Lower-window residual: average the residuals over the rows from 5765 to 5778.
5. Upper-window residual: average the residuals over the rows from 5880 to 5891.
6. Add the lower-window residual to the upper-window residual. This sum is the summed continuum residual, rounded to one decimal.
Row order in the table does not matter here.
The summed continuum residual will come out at 0.2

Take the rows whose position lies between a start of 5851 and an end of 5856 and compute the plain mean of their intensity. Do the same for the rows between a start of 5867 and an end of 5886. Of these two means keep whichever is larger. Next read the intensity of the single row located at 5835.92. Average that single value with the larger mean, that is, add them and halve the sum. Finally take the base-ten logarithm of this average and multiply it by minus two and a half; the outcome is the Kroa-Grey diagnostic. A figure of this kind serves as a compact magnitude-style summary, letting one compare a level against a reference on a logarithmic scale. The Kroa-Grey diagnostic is -2.90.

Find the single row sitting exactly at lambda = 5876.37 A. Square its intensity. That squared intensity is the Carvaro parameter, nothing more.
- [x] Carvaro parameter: 196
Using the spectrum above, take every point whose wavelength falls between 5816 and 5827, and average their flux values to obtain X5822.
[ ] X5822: 14.3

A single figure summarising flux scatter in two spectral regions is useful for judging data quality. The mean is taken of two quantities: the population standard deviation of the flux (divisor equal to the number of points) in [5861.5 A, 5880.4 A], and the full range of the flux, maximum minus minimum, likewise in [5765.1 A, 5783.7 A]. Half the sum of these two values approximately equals 0.41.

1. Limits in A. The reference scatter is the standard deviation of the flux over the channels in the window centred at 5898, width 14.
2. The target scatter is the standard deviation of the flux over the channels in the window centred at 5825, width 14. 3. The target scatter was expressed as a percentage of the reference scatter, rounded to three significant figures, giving 253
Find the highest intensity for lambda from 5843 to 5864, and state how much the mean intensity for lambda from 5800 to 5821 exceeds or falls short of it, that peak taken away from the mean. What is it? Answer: -0.5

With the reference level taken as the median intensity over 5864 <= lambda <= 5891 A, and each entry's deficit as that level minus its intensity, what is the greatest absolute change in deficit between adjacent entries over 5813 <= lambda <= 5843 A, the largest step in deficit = 0.50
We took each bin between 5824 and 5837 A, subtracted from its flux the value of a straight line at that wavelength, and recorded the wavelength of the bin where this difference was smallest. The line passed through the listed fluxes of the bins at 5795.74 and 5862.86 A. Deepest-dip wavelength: 5830.55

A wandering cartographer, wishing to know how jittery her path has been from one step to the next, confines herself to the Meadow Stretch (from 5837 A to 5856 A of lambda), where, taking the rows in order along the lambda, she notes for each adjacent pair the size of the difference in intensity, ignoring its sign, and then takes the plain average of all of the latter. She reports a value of 0.217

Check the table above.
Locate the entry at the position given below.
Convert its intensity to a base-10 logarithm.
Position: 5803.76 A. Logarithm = 1.18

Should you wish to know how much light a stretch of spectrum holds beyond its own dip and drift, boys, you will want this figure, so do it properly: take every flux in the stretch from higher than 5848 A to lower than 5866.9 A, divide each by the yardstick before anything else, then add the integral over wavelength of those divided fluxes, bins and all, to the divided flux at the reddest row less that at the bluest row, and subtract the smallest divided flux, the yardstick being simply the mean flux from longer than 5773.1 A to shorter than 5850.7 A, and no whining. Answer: 18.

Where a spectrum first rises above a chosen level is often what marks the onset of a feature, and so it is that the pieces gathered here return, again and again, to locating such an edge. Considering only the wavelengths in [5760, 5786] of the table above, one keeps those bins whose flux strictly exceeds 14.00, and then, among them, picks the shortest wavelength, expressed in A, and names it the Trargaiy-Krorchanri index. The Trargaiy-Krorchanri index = 5761.15 A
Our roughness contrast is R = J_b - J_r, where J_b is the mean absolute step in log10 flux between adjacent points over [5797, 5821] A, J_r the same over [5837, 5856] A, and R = 0.0031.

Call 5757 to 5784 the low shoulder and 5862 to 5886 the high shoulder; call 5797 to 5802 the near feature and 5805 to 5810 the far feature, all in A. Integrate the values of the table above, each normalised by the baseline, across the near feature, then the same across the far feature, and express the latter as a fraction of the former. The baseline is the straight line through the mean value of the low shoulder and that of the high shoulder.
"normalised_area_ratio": 0.95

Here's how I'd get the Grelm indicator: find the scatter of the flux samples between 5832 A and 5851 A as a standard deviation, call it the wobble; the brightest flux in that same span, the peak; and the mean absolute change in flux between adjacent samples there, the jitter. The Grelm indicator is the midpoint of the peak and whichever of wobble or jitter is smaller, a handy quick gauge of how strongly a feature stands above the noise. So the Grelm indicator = 7.38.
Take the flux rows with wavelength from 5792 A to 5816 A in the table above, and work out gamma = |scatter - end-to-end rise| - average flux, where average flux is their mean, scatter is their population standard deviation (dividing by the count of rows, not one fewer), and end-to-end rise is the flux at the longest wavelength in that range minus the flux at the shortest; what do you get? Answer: -13.0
